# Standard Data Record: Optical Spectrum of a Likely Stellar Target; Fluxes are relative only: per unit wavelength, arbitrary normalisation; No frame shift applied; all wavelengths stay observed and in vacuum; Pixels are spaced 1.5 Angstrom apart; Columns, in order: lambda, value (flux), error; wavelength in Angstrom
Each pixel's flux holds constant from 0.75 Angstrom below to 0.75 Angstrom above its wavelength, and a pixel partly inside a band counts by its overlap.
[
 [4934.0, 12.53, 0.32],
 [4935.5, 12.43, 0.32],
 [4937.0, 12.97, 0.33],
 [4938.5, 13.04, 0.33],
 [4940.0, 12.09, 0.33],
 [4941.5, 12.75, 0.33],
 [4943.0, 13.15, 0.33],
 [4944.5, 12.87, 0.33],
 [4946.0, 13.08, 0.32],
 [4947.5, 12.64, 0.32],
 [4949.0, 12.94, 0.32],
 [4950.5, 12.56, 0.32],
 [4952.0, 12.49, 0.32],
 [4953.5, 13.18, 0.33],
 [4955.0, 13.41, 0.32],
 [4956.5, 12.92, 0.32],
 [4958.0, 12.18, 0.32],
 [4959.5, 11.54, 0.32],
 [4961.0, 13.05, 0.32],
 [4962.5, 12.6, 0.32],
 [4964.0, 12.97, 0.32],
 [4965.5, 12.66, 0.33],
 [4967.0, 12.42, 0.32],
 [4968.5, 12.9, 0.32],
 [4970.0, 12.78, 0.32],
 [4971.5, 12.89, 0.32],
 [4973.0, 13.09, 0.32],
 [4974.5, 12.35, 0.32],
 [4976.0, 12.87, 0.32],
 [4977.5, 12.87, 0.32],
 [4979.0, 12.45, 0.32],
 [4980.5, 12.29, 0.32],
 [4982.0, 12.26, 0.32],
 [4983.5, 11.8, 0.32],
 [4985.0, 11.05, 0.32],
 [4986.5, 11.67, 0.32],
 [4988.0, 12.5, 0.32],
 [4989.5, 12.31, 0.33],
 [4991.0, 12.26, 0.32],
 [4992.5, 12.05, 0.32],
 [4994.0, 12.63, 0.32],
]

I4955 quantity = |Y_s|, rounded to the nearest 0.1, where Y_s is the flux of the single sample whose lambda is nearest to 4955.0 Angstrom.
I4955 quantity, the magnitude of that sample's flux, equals 13.4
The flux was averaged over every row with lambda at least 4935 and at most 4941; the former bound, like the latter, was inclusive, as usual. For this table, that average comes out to 12.6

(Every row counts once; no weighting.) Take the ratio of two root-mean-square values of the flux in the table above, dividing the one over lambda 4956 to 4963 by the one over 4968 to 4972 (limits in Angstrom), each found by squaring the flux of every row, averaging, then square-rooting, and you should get 0.97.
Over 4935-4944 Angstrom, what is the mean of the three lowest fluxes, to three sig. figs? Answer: 12.4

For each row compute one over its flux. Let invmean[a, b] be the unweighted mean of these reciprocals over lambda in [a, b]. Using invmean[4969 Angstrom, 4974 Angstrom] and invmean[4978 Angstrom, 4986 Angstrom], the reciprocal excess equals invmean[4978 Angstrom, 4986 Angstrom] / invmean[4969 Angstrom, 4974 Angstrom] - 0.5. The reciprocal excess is 0.58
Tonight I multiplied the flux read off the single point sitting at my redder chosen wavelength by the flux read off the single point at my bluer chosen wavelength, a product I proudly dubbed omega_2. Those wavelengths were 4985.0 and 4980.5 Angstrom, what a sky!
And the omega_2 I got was 136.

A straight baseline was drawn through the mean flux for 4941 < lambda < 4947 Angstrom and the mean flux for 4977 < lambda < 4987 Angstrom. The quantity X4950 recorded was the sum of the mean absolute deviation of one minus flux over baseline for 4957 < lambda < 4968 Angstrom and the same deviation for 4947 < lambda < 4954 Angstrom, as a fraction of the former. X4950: 1.61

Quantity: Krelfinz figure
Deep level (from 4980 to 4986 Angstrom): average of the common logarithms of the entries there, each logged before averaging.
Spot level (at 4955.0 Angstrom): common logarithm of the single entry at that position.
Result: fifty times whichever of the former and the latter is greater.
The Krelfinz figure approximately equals 56.4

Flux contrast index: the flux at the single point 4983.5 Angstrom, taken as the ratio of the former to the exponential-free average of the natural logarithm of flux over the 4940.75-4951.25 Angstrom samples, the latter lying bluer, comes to 4.6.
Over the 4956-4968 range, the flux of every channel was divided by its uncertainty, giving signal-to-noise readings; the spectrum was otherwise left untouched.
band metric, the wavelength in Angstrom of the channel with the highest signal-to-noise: 4961.0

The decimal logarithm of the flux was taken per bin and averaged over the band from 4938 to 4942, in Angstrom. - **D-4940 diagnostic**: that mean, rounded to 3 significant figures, 1.10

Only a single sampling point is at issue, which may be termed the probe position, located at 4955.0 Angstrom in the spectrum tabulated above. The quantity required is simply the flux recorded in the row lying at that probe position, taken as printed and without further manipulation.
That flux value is 13.41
